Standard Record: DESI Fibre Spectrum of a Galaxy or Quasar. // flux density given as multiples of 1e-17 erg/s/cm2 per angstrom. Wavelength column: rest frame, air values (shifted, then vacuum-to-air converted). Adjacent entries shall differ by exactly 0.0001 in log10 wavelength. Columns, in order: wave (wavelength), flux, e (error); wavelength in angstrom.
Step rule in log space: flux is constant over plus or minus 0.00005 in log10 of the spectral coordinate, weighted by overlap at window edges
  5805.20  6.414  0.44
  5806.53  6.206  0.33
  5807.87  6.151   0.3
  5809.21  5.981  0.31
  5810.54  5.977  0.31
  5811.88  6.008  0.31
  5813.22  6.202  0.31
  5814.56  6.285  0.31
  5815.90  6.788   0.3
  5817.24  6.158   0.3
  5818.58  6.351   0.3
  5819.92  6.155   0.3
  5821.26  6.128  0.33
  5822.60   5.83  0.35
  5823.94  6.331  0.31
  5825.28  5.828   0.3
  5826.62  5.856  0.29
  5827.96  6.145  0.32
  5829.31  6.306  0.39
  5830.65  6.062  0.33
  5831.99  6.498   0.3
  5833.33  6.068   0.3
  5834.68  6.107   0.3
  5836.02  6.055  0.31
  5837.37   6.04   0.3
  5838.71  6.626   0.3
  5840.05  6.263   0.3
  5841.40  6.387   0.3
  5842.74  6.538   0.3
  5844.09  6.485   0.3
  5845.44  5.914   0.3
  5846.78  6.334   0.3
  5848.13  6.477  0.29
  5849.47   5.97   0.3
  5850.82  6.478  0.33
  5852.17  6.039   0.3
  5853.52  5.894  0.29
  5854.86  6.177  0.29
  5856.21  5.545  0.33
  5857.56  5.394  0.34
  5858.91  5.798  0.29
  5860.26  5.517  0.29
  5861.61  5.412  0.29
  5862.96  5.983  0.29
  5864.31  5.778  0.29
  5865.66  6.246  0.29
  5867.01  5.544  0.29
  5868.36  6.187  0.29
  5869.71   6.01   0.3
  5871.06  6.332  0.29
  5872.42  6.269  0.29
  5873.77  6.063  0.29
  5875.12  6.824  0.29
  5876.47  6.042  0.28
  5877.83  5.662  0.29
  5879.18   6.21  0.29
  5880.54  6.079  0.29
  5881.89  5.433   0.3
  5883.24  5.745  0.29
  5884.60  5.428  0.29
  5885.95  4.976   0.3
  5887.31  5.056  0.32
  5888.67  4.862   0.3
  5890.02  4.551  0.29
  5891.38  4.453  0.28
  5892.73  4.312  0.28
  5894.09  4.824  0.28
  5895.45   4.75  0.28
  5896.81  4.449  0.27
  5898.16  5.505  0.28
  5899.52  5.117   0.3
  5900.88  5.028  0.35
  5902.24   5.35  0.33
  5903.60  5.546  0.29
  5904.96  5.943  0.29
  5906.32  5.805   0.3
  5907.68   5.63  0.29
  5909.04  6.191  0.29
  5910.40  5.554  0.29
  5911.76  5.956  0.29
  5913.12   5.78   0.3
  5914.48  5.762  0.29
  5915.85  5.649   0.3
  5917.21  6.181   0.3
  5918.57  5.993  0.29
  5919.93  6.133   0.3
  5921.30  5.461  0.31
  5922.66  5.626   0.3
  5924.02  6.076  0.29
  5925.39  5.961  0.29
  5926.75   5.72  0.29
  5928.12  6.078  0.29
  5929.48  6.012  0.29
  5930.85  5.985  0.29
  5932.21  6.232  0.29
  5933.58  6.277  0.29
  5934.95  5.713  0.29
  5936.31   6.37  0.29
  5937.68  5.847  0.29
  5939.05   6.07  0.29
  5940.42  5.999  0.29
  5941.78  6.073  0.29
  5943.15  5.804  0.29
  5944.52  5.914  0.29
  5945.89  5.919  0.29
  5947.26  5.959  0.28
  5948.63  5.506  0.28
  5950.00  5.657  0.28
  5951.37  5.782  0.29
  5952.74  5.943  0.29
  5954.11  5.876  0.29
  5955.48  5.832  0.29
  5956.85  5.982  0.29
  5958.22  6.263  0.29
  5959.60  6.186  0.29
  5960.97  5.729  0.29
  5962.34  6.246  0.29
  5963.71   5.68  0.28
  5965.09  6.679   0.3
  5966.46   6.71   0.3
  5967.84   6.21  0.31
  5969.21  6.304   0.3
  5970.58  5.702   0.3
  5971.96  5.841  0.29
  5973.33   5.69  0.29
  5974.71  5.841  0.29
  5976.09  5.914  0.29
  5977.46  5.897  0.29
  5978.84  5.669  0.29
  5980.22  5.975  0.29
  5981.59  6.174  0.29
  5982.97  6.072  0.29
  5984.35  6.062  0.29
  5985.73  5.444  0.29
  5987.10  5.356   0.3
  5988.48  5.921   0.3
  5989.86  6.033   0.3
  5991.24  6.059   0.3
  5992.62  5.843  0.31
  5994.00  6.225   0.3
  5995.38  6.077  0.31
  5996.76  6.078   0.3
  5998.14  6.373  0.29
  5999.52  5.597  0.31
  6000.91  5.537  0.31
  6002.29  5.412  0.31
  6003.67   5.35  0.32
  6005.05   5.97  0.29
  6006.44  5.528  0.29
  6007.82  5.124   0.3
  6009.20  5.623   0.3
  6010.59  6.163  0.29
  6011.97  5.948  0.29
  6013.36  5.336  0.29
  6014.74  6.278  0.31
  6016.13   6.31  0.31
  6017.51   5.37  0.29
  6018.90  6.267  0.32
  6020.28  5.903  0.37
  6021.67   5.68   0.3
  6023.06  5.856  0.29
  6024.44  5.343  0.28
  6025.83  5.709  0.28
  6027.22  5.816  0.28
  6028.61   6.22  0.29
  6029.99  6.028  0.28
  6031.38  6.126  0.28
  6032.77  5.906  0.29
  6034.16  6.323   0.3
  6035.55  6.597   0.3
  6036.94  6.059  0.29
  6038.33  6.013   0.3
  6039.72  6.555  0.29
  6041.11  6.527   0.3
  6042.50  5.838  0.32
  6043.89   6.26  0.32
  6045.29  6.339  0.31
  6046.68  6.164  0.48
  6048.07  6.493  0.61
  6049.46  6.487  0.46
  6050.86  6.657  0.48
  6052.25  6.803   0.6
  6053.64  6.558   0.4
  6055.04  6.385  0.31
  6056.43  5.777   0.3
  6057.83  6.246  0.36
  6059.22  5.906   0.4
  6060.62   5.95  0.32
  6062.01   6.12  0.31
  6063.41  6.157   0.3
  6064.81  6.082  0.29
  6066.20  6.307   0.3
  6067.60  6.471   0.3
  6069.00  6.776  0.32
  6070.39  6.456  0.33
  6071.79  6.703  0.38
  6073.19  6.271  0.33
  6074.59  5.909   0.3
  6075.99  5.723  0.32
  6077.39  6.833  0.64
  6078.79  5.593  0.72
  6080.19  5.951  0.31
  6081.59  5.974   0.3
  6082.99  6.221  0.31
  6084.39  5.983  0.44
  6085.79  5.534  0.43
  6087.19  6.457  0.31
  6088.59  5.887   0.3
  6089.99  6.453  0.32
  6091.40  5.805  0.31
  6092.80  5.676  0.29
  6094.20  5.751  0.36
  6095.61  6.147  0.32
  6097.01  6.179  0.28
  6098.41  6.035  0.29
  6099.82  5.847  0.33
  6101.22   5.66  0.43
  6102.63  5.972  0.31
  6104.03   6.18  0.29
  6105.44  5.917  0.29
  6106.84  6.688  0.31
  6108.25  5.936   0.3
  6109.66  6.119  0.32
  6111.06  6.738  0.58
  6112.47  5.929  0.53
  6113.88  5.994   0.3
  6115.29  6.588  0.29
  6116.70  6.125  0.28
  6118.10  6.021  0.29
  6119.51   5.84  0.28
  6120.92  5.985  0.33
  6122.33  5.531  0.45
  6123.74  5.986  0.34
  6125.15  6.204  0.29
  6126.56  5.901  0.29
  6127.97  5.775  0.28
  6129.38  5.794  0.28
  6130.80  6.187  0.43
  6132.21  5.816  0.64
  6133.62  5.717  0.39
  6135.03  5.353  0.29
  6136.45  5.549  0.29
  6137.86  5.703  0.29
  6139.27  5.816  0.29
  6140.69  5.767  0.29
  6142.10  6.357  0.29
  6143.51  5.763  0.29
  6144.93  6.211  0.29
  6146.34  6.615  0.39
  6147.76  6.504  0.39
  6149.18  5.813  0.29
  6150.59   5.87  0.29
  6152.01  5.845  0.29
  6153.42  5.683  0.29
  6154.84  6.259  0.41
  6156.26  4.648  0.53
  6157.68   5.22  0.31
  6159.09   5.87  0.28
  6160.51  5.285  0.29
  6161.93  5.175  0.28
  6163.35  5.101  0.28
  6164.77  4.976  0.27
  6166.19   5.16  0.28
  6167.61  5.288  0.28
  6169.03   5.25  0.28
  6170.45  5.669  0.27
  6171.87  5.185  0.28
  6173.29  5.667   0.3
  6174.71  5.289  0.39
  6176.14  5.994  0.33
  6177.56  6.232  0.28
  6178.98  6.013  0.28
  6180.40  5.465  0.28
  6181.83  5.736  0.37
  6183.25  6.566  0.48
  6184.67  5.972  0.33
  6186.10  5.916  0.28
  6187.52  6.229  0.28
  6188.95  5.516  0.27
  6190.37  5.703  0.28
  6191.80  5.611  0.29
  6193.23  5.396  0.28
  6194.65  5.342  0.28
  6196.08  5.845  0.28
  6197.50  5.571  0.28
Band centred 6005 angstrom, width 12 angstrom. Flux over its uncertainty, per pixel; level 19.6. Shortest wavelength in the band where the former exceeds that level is 6005.05 angstrom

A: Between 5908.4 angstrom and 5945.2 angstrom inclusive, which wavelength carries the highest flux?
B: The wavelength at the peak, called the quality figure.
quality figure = 5936.31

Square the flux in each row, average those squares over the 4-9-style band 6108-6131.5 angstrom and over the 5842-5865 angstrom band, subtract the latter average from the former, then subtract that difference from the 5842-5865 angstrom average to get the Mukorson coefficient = 35.4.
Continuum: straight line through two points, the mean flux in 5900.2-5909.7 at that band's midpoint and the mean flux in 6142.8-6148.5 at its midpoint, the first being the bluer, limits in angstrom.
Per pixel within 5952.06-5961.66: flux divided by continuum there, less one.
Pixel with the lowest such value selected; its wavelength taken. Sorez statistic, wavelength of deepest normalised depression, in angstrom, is 5960.97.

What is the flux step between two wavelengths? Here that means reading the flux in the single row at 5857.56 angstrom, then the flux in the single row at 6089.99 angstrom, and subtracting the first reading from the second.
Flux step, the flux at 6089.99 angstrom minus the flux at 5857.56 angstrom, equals 1.1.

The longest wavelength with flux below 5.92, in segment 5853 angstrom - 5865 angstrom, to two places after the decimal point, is 5864.31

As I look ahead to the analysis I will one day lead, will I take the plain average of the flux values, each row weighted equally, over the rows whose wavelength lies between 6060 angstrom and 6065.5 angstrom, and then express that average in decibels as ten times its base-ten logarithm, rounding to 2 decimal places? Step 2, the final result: 7.84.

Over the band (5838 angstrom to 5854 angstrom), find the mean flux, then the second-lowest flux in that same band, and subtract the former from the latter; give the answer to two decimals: -0.37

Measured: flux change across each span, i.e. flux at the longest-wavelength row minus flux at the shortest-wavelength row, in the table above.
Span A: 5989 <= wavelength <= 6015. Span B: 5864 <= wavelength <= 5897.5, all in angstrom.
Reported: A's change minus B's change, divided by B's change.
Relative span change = -1.18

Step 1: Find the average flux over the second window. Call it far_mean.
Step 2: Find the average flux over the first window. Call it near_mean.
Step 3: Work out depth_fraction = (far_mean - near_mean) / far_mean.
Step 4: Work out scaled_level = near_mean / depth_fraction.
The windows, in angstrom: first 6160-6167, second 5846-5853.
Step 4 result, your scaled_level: 29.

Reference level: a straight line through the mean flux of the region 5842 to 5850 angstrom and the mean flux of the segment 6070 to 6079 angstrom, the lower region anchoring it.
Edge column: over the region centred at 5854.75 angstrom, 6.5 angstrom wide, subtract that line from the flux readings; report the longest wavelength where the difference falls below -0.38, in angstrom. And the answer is 5857.56 angstrom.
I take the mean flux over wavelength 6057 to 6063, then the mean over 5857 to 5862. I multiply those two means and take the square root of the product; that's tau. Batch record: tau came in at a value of 5.79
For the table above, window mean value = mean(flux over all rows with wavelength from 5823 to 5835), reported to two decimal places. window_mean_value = 6.13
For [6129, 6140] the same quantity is 5.74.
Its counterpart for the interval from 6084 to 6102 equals 5.95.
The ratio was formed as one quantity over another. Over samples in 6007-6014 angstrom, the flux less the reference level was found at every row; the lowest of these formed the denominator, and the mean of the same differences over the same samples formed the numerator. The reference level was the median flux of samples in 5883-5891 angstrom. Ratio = 5.77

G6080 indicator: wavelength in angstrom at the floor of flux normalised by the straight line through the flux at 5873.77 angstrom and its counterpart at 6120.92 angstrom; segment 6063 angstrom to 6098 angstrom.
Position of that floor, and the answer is 6085.79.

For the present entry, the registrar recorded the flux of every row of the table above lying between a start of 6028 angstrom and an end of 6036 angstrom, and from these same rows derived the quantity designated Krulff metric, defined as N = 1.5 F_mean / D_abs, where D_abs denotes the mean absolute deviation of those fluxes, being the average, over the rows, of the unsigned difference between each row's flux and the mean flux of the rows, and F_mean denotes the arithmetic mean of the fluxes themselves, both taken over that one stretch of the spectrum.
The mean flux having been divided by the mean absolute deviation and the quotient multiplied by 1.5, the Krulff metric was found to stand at 52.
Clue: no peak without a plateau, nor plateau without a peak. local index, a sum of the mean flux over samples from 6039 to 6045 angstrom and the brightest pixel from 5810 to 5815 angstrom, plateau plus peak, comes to 12.6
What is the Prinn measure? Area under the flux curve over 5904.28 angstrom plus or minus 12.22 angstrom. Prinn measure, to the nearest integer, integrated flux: 132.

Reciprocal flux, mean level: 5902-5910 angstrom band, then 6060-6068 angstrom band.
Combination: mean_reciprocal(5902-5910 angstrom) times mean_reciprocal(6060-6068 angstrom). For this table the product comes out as 0.0282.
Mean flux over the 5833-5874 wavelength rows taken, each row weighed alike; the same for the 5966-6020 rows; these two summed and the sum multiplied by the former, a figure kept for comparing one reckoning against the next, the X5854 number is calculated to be 72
